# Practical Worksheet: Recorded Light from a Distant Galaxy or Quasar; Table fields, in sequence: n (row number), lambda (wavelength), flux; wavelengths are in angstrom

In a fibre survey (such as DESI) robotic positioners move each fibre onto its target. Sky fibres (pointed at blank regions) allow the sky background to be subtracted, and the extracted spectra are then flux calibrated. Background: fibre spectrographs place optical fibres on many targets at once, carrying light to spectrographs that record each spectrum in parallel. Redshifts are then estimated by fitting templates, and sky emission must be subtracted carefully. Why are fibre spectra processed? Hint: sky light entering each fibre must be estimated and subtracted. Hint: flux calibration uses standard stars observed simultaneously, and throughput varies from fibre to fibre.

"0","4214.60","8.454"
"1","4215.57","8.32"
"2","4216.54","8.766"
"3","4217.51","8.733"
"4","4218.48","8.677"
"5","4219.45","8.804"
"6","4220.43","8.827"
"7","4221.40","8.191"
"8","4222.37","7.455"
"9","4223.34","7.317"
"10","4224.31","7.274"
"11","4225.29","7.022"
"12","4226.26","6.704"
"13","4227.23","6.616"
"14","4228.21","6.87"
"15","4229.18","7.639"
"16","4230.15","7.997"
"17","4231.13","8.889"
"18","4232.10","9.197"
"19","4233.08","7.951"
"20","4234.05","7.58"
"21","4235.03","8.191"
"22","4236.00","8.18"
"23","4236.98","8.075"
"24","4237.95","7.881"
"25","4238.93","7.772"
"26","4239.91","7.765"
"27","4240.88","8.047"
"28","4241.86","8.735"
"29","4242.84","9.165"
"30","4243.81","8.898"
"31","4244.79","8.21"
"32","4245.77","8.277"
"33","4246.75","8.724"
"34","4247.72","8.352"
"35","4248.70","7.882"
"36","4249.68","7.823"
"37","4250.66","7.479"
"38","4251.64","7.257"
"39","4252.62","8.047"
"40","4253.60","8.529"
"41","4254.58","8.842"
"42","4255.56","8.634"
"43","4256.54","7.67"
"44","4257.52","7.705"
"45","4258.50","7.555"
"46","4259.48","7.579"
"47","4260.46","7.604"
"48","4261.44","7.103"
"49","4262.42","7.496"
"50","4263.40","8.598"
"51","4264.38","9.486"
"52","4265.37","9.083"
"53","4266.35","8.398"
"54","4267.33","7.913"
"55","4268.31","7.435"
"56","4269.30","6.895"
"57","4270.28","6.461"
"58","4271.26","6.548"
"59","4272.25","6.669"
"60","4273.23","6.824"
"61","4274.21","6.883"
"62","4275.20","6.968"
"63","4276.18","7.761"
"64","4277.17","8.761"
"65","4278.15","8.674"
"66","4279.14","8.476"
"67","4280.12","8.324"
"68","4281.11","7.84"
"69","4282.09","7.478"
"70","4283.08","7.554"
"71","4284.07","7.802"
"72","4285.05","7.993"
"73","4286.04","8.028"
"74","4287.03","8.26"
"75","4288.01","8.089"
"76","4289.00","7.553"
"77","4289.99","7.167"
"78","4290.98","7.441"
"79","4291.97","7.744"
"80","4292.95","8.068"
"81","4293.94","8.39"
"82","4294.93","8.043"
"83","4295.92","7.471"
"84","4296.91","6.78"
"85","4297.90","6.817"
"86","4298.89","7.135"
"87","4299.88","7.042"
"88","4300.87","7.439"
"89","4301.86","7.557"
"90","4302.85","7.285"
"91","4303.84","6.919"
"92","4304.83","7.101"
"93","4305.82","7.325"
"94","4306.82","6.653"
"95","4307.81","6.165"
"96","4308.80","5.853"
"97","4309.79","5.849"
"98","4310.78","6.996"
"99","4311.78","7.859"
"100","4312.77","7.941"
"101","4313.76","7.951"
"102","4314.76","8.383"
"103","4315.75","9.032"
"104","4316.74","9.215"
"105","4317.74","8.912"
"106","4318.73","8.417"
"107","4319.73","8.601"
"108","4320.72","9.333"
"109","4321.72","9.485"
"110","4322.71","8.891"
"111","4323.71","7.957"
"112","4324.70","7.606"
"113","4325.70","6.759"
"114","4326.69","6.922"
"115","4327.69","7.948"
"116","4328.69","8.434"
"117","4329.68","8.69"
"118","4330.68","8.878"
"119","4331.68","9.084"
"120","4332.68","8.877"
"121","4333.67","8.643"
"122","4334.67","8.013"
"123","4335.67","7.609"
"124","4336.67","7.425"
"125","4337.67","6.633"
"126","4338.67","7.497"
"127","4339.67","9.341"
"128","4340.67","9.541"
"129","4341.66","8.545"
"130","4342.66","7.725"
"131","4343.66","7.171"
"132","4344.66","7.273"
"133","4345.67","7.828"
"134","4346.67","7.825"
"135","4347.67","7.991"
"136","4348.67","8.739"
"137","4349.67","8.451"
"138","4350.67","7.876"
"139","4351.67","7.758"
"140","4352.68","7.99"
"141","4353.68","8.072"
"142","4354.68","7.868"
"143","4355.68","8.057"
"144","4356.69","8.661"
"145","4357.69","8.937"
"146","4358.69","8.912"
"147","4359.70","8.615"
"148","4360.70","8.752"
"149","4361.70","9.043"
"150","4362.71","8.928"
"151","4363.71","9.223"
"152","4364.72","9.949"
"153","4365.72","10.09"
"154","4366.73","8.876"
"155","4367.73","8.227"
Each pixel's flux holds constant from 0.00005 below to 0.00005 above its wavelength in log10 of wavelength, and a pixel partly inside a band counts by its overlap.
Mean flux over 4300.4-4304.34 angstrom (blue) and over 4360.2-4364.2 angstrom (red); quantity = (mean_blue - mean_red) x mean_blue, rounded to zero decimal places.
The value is -12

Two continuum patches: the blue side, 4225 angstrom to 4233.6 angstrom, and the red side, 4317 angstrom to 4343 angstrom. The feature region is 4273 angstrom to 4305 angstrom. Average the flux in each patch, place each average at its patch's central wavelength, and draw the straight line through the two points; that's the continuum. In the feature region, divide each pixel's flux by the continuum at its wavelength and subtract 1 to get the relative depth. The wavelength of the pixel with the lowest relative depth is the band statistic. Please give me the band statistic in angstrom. 4296.91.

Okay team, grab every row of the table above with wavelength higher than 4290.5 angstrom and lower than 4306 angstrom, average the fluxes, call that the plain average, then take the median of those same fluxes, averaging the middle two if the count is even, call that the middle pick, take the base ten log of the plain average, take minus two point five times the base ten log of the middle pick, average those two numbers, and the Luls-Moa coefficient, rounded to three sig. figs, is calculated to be -0.650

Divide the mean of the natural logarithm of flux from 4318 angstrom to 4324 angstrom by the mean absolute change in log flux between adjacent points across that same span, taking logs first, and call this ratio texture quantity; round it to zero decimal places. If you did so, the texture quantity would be 37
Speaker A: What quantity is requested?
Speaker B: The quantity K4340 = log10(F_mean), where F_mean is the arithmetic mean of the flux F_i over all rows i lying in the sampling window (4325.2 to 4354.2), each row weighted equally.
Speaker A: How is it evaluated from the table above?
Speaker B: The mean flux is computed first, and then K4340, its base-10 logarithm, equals 0.906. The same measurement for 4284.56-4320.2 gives 0.881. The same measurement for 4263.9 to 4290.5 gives 0.889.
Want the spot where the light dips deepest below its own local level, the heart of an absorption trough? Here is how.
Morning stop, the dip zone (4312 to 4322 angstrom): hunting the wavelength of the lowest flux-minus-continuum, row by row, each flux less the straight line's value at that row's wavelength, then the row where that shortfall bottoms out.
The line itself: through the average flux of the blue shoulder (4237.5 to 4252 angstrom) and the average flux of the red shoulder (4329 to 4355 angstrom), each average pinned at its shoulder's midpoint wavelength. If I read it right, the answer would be 4312.77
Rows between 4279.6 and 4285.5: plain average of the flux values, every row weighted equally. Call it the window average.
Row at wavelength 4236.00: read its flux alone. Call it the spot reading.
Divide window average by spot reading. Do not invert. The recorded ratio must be 0.96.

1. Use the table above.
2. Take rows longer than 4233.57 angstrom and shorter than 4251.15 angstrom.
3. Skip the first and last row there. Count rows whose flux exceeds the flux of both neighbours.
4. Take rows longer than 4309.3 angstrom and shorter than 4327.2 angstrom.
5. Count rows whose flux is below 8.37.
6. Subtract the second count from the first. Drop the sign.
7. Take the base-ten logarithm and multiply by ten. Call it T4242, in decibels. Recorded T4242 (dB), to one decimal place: 7.8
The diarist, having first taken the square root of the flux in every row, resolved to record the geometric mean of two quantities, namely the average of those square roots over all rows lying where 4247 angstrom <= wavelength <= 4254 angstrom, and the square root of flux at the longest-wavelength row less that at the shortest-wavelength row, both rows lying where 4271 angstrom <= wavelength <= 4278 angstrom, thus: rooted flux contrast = 1.1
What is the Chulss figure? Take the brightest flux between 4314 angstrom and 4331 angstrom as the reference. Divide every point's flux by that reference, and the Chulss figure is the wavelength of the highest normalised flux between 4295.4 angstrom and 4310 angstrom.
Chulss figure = 4301.86 angstrom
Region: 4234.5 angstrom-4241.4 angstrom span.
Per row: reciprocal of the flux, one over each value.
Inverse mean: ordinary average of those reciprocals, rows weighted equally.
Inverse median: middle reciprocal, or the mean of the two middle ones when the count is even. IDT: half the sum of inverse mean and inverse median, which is 0.125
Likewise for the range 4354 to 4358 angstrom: 0.120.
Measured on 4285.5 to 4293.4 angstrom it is 0.128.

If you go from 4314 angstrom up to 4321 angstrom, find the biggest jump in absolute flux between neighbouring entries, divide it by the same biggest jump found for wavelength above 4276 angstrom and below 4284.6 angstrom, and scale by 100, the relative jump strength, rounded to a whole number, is 73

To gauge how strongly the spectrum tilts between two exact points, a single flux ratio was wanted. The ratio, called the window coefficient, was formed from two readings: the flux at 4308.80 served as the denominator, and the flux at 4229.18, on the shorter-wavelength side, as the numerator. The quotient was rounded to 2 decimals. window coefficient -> 1.31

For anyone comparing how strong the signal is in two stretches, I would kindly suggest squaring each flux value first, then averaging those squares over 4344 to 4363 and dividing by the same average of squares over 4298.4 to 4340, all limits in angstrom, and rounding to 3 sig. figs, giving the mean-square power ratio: 1.10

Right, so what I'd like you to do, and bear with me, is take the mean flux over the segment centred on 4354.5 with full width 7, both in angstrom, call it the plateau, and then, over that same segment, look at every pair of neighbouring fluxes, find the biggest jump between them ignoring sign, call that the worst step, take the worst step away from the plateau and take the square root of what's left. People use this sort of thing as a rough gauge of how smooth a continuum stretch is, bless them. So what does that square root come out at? 2.75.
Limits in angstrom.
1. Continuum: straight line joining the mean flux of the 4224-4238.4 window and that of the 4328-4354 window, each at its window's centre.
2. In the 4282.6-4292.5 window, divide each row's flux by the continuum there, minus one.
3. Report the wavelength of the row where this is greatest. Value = 4287.03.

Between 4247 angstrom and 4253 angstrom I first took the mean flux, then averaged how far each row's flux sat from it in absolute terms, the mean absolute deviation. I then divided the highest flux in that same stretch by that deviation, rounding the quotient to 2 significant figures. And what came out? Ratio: 29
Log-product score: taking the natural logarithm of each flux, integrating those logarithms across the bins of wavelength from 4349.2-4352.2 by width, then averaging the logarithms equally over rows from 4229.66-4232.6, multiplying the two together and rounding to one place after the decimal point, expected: 13.5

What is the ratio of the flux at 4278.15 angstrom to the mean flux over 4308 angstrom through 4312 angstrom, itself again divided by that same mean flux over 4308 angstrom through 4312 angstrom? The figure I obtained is 0.20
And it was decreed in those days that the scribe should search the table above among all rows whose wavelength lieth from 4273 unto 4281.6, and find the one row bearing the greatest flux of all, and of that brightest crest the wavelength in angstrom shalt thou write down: 4277.17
